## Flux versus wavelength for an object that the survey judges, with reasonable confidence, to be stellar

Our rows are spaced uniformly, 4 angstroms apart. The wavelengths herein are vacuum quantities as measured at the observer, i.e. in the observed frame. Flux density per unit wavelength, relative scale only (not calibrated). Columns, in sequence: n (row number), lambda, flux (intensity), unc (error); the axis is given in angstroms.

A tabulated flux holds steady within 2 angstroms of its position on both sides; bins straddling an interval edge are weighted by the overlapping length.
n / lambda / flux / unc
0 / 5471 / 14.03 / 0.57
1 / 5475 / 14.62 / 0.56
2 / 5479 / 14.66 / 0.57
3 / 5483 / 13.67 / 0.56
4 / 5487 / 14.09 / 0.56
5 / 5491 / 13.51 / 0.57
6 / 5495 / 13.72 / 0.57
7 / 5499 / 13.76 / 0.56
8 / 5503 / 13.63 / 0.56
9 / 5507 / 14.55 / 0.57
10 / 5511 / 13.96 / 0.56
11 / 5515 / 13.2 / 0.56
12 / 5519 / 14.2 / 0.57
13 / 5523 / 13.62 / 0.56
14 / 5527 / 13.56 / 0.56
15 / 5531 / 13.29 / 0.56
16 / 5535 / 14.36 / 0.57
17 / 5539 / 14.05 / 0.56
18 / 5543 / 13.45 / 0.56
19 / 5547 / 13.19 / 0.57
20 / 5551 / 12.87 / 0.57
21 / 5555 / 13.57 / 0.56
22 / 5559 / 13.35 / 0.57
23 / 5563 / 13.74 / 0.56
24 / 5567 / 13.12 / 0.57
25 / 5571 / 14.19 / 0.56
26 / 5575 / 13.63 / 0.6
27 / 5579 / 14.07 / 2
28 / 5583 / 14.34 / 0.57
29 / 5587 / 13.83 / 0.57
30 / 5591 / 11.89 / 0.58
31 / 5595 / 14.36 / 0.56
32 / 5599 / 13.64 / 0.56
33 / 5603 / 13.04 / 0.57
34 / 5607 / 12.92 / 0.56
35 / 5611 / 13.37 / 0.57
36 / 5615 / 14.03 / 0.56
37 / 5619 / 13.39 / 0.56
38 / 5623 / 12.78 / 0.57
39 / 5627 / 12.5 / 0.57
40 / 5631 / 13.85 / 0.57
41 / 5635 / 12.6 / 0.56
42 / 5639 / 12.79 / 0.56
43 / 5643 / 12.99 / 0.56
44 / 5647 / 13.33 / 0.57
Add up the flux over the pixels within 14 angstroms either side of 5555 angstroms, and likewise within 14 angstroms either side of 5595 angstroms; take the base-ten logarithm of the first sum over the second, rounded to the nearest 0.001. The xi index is -0.003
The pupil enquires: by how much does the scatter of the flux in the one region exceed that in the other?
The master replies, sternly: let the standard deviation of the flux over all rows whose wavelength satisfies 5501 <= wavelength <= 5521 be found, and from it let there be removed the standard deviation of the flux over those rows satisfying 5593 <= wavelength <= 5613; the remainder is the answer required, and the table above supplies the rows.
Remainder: -0.05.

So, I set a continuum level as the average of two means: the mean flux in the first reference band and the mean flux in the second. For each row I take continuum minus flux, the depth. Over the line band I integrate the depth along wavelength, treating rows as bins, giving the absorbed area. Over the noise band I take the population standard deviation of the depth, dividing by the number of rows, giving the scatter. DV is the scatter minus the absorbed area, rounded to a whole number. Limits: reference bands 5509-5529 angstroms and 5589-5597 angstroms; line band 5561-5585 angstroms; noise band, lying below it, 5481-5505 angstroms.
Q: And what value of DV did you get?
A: 11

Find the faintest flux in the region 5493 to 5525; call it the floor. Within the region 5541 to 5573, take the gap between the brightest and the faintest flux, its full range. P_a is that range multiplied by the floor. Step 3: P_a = 17.4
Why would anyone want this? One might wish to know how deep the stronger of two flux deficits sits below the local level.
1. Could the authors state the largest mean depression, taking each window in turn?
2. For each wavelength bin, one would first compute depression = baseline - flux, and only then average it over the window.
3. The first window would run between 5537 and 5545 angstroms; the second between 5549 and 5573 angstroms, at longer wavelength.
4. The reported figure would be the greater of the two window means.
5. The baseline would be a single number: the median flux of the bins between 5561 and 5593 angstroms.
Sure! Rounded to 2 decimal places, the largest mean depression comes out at 0.31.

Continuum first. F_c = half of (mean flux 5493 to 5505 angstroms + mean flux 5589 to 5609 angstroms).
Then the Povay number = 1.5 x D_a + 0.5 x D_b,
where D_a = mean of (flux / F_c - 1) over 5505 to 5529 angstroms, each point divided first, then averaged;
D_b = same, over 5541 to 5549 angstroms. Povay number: 0.042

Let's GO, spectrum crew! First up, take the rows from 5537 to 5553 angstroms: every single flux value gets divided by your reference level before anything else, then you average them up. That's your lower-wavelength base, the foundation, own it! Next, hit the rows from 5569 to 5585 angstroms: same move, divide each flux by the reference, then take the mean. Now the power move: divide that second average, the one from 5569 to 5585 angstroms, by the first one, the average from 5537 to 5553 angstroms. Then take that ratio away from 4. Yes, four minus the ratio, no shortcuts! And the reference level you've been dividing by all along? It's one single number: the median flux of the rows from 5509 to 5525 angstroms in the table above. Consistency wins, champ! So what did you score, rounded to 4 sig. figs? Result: 2.950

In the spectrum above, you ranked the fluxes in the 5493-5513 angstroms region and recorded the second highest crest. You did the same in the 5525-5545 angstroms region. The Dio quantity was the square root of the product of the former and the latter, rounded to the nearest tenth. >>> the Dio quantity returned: 14.0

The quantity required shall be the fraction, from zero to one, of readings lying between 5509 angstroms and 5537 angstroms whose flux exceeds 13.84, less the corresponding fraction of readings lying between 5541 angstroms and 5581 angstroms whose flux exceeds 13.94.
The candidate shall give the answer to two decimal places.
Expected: 0.23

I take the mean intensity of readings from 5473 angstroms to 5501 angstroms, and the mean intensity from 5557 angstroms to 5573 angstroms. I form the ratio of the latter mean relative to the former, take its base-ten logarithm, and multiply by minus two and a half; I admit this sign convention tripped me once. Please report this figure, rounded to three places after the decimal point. 0.032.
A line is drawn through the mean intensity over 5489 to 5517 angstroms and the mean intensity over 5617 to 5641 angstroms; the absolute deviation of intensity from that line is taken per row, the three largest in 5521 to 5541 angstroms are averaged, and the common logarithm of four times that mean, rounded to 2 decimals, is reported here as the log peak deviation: 0.33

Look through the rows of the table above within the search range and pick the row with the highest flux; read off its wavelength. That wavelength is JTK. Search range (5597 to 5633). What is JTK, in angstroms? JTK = 5615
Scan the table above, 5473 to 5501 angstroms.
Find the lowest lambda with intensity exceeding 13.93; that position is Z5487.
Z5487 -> 5475 angstroms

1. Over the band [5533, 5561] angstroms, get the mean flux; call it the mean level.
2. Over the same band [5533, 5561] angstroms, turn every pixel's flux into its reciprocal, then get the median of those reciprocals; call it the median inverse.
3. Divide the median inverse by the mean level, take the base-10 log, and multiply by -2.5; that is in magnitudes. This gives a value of 5.65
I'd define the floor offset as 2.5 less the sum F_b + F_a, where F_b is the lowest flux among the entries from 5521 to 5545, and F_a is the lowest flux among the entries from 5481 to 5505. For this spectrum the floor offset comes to -24.3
